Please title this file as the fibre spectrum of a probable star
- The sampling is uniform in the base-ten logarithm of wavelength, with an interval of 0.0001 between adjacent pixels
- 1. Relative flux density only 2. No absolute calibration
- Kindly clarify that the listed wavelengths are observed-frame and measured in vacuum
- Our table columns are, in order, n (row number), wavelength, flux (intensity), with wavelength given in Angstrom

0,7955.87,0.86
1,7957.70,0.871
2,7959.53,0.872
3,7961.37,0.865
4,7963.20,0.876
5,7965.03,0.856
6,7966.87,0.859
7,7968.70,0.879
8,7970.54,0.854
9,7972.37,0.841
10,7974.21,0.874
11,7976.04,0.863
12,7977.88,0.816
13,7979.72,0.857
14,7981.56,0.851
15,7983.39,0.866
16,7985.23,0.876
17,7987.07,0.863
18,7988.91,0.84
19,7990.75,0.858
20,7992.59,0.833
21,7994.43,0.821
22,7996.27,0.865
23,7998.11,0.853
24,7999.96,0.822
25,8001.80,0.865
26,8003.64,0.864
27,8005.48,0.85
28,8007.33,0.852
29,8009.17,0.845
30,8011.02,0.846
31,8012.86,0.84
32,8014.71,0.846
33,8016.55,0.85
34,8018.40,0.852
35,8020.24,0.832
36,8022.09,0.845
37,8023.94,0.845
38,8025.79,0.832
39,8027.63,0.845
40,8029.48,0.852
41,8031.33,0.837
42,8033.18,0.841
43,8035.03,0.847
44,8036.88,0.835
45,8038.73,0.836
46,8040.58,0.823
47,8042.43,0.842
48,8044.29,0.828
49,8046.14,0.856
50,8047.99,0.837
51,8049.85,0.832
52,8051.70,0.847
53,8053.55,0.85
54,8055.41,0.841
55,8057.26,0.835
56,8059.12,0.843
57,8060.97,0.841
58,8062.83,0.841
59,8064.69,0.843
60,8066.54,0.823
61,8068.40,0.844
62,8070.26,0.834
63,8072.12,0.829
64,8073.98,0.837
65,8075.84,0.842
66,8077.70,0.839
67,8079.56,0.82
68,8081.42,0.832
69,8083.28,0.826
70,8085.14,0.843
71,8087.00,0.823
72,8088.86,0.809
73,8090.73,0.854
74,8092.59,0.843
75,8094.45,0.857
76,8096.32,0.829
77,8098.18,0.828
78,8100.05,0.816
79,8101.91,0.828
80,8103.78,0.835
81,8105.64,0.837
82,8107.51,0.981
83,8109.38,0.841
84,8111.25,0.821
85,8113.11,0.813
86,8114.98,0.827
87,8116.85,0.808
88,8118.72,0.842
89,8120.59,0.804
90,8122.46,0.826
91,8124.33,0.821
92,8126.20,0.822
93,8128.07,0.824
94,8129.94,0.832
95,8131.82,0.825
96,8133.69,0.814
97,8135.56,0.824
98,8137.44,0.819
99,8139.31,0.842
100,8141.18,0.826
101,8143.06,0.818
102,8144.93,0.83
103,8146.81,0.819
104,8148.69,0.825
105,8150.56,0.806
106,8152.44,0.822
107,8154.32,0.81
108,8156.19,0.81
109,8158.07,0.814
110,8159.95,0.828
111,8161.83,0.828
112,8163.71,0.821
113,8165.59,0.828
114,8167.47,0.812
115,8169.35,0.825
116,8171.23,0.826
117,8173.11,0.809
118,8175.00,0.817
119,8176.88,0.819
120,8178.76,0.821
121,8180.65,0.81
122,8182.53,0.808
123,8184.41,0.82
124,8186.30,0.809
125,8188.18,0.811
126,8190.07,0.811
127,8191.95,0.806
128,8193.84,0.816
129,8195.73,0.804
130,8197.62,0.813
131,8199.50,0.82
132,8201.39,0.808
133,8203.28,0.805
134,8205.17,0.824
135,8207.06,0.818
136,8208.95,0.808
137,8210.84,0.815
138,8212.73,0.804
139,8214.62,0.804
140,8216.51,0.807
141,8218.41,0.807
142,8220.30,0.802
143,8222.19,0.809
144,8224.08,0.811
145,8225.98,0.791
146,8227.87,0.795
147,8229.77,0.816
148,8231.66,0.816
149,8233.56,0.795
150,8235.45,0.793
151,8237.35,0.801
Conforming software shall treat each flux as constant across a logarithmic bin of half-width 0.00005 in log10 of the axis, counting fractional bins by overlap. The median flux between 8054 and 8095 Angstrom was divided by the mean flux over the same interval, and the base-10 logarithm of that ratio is 0.0019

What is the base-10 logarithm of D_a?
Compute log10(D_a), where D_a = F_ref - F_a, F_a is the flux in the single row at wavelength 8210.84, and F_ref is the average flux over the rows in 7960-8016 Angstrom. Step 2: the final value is -1.42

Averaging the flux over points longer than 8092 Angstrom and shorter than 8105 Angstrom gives 0.834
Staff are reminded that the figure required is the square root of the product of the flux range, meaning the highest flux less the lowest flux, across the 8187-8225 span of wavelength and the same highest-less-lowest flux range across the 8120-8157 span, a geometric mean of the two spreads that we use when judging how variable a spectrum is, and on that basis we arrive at 0.029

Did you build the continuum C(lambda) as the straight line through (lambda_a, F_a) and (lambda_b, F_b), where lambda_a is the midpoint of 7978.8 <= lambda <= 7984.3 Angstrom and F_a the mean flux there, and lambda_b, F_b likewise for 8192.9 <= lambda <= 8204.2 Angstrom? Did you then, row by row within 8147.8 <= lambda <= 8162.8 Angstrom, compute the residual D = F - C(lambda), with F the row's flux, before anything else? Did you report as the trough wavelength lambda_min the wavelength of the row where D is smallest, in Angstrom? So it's 8150.56 Angstrom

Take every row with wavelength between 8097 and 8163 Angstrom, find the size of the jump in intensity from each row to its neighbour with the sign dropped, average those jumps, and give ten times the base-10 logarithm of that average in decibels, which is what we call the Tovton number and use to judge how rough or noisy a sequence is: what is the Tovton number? -17.1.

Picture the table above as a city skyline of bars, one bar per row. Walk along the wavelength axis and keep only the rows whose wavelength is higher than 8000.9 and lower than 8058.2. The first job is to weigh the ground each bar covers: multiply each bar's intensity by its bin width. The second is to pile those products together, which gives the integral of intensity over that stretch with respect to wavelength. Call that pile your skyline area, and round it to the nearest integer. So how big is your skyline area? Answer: 48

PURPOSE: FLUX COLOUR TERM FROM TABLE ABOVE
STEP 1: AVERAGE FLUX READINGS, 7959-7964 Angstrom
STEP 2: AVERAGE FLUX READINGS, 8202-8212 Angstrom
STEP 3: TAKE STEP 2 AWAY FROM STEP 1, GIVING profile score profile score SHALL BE 0.057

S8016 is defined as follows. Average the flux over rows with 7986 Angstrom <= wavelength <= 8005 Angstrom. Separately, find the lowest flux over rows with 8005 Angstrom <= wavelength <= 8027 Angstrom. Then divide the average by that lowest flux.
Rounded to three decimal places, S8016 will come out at 1.020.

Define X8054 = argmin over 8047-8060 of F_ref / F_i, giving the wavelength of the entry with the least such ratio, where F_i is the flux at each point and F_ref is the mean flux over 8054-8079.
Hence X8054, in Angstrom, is 8053.55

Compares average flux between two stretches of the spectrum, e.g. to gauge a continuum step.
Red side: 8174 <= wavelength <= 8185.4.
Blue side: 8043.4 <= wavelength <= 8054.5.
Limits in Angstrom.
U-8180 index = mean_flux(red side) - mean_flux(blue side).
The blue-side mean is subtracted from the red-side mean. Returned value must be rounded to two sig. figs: -0.026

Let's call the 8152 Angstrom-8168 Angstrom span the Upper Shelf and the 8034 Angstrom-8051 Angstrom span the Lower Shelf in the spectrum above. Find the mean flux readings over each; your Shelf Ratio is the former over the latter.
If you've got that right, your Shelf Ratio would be 0.98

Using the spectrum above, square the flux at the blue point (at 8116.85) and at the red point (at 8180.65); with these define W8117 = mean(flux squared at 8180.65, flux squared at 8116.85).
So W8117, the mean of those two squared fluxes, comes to 0.65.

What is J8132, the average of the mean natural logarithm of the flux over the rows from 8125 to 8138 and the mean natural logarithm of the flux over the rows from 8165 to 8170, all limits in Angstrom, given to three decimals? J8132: -0.196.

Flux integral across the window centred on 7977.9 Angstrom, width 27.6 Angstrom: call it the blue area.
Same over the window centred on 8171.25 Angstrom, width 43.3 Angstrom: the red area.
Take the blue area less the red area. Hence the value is -12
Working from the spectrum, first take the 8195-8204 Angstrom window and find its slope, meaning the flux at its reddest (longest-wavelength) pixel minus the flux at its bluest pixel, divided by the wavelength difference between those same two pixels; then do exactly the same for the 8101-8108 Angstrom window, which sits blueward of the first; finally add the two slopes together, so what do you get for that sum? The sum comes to 0.027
